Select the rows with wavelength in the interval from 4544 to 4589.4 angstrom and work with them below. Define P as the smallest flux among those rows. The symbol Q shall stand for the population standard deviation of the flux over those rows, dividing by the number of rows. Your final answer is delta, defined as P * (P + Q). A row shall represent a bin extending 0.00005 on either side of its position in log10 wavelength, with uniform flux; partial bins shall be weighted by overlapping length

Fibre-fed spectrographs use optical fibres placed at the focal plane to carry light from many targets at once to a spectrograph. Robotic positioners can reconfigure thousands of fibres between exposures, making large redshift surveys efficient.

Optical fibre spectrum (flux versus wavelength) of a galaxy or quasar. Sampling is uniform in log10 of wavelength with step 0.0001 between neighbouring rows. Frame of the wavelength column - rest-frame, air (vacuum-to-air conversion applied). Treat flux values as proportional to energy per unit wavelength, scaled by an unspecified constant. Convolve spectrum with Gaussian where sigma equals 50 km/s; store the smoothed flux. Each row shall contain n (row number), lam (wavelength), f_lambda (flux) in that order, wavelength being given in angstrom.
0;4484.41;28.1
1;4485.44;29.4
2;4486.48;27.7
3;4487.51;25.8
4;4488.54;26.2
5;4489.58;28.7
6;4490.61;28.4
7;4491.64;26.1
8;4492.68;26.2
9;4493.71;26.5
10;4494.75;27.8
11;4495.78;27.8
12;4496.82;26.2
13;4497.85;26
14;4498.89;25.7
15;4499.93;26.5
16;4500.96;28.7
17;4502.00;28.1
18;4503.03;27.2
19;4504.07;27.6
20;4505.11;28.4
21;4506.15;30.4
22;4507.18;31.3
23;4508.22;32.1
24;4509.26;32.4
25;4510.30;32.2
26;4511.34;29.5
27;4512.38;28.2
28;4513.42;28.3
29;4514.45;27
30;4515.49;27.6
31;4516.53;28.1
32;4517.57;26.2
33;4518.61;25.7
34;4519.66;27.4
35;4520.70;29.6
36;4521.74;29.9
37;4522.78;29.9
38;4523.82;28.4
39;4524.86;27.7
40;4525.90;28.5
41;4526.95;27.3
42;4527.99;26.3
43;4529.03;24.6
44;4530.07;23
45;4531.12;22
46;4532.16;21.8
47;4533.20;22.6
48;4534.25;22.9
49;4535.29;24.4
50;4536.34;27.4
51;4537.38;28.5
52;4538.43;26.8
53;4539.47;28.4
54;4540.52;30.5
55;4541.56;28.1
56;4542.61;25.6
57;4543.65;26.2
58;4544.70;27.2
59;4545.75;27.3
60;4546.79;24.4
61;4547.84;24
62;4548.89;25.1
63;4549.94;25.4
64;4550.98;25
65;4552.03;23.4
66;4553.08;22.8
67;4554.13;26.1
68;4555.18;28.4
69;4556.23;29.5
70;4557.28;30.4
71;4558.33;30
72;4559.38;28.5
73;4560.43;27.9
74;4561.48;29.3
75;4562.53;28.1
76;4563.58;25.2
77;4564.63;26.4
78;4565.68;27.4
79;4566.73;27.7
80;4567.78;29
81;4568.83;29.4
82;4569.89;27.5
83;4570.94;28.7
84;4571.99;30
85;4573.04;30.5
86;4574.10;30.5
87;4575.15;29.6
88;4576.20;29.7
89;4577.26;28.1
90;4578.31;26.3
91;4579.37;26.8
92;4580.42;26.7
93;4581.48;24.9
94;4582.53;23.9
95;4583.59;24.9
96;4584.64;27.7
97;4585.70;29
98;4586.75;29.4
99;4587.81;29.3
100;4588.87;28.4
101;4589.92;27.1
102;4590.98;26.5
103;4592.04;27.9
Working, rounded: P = 22.8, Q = 2.1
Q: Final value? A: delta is 568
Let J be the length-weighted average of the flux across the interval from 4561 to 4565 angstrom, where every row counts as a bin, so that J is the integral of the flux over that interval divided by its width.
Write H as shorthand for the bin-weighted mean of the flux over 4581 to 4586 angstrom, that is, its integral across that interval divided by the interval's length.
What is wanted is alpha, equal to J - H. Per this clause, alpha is 1.3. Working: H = 26.0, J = 27.3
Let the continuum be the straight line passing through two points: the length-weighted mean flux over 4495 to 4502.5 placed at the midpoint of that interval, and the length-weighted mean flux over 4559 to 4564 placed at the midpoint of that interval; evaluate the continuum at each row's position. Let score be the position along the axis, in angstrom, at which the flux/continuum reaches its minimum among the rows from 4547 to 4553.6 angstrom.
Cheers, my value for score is 4553.08 angstrom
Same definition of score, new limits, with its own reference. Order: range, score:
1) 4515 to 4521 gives 4518.61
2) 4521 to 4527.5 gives 4526.95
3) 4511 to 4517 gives 4514.45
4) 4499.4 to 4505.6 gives 4499.93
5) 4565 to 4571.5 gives 4565.68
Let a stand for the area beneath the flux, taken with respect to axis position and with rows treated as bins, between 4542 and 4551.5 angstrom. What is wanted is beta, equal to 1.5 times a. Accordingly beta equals 365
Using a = 243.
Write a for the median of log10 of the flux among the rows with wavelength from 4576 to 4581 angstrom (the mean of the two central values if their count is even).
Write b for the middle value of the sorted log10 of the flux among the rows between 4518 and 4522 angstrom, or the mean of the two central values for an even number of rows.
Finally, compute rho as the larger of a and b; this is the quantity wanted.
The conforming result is 1.455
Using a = 1.43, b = 1.45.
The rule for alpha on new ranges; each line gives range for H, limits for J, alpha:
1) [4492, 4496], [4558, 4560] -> 2.1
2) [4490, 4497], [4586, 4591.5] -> 1.1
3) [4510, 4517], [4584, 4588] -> 0.1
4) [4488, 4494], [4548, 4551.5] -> -2.0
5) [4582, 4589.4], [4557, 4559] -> 2.5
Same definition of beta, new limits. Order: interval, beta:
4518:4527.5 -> 402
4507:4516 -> 402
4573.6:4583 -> 386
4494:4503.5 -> 386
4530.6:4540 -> 352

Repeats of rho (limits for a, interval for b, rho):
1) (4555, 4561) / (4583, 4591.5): 1.462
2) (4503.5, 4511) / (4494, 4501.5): 1.496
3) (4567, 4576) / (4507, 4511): 1.507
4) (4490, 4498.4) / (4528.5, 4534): 1.421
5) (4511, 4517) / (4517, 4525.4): 1.449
